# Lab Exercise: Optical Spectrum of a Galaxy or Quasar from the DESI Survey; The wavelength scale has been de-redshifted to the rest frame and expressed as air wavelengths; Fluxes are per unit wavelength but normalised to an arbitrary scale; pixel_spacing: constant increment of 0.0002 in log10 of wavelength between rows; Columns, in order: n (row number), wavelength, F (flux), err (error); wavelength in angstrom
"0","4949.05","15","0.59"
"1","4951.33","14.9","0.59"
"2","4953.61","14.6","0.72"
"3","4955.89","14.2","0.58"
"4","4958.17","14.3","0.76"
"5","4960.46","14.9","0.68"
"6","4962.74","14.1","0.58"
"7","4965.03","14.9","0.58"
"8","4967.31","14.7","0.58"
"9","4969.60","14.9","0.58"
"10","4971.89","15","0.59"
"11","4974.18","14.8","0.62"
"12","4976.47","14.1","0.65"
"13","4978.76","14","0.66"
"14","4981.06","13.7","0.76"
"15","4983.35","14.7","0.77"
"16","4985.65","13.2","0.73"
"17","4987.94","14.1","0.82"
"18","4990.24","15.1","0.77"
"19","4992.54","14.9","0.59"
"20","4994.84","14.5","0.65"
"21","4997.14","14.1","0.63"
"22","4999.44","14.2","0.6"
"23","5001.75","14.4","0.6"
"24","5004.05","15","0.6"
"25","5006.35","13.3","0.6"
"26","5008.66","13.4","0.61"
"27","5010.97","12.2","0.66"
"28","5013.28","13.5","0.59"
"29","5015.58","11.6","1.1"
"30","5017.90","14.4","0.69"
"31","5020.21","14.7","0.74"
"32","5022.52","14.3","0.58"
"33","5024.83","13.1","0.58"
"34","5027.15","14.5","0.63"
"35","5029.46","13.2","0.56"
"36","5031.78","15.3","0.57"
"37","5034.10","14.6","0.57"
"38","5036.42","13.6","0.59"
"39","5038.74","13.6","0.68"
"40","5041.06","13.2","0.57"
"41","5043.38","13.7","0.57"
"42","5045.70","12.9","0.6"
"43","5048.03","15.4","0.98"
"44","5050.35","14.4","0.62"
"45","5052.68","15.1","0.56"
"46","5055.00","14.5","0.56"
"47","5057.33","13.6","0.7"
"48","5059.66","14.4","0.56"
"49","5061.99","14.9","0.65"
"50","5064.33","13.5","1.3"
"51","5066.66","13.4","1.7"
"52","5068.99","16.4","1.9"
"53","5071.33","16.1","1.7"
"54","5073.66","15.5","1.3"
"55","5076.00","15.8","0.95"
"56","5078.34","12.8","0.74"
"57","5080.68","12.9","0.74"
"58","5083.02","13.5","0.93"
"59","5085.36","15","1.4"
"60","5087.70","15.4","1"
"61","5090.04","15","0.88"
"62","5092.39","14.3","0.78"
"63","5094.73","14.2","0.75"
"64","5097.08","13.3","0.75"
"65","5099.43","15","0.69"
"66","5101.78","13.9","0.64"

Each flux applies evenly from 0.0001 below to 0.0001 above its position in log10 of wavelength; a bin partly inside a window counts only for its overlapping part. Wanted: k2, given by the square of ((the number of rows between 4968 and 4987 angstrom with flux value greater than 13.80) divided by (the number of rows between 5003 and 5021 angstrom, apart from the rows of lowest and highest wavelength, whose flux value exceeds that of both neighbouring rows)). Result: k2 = 9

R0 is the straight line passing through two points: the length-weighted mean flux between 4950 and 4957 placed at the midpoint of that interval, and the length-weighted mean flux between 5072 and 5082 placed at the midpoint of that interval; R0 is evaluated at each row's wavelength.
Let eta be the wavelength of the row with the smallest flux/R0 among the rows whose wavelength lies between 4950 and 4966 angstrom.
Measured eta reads 4962.74 angstrom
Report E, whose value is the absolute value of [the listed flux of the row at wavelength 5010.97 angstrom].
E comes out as 12.2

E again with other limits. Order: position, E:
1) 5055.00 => 14.5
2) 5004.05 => 15.0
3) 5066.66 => 13.4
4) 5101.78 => 13.9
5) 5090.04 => 15.0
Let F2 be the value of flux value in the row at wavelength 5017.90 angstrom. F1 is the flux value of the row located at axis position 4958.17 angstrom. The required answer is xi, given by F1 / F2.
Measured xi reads 0.99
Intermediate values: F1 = 14.3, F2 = 14.4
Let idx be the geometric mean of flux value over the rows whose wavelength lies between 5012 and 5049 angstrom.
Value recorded 13.8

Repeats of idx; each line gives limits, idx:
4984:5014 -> 14.0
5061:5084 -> 14.4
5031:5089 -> 14.3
